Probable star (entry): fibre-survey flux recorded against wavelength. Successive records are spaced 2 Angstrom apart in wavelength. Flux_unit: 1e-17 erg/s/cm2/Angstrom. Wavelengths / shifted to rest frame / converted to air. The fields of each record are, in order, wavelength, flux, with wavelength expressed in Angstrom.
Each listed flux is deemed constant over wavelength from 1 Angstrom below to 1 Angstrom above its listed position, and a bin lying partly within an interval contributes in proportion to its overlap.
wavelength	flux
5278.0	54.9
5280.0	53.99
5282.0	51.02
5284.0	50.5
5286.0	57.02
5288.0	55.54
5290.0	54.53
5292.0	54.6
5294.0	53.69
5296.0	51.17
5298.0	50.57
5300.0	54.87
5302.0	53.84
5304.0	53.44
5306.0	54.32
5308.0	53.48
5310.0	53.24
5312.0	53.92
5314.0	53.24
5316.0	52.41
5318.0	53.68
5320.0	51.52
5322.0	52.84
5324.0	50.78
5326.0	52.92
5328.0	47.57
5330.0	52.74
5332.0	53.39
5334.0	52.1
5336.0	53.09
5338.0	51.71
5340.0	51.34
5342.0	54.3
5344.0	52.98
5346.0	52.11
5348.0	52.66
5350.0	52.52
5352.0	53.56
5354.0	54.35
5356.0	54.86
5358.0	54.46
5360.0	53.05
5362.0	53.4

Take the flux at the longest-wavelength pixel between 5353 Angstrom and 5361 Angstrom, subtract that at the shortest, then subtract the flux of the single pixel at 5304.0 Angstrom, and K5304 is -54.7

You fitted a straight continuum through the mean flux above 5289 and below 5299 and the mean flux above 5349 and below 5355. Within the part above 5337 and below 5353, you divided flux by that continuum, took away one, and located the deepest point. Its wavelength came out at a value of 5340.0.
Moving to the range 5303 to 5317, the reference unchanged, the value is 5316.0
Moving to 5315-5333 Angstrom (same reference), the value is 5328.0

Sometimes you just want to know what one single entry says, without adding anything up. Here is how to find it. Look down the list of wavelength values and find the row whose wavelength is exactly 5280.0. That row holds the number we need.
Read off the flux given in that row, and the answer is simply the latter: 53.99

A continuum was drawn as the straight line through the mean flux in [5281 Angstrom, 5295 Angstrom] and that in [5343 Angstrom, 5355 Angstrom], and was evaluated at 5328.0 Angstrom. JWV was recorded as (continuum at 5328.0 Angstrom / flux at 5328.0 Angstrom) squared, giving 1.26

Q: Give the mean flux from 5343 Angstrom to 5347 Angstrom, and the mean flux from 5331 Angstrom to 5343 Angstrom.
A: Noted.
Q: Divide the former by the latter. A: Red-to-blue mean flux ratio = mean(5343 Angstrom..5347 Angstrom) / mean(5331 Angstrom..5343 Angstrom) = 1.00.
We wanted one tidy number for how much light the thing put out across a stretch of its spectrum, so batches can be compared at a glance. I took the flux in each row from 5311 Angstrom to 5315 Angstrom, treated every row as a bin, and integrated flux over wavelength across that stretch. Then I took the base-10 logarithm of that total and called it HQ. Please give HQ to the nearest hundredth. 2.33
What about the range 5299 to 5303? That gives 2.34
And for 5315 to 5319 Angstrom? 2.33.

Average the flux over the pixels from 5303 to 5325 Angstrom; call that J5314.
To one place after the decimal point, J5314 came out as 53.0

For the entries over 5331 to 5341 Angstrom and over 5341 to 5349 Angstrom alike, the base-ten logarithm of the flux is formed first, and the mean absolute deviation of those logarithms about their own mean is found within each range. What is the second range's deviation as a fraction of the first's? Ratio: 0.86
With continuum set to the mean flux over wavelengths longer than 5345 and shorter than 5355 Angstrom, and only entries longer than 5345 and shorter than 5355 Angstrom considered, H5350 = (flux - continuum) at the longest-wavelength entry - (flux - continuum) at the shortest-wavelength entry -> 2.2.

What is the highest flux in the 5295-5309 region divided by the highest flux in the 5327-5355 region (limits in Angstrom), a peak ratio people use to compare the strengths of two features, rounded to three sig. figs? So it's 1.01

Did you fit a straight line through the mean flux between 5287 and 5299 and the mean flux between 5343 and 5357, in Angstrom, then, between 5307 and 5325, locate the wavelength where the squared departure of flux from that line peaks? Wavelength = 5324.0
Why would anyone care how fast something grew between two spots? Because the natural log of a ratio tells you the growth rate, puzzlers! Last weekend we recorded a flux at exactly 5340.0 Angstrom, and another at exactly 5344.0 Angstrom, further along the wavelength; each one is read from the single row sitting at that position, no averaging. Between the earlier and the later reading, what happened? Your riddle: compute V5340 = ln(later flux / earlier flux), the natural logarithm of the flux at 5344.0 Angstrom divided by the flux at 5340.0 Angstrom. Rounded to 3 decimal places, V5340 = 0.031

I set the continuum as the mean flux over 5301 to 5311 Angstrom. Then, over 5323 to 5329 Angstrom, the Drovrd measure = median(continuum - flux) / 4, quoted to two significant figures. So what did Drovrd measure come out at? 0.72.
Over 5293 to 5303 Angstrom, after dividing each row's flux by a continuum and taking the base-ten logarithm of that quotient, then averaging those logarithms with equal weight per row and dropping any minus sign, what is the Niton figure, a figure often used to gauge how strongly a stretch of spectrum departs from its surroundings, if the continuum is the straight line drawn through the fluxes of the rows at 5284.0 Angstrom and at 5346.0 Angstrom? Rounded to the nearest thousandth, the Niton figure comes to 0.016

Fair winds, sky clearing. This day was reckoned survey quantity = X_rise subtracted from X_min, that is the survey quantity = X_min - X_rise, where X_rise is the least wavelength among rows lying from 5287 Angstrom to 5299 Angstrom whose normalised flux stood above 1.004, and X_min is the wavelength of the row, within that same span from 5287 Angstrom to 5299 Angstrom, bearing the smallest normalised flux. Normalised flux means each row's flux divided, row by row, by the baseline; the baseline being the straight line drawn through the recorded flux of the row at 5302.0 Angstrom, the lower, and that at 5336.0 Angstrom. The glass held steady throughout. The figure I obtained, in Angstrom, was 10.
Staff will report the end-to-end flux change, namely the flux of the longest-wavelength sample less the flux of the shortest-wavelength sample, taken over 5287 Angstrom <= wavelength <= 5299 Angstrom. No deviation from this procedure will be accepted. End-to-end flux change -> -5.0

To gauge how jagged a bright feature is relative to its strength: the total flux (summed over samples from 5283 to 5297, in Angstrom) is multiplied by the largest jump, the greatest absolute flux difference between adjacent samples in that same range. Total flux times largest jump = 2458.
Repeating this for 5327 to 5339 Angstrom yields 1606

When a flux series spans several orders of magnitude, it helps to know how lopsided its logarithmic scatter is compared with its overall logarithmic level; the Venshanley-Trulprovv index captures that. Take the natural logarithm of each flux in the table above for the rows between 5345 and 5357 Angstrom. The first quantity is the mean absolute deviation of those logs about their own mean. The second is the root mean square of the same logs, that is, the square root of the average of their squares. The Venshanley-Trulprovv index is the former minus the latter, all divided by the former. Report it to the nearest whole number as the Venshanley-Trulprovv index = -231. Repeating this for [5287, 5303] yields -153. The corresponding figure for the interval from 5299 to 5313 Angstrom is -504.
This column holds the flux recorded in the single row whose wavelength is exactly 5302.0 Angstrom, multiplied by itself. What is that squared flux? 2899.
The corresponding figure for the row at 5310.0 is 2834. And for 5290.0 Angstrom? 2974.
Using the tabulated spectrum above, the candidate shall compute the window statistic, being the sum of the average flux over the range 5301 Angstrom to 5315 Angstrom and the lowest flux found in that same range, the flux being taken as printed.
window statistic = 107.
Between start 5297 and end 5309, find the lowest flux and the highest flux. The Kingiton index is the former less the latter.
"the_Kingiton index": -4.3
